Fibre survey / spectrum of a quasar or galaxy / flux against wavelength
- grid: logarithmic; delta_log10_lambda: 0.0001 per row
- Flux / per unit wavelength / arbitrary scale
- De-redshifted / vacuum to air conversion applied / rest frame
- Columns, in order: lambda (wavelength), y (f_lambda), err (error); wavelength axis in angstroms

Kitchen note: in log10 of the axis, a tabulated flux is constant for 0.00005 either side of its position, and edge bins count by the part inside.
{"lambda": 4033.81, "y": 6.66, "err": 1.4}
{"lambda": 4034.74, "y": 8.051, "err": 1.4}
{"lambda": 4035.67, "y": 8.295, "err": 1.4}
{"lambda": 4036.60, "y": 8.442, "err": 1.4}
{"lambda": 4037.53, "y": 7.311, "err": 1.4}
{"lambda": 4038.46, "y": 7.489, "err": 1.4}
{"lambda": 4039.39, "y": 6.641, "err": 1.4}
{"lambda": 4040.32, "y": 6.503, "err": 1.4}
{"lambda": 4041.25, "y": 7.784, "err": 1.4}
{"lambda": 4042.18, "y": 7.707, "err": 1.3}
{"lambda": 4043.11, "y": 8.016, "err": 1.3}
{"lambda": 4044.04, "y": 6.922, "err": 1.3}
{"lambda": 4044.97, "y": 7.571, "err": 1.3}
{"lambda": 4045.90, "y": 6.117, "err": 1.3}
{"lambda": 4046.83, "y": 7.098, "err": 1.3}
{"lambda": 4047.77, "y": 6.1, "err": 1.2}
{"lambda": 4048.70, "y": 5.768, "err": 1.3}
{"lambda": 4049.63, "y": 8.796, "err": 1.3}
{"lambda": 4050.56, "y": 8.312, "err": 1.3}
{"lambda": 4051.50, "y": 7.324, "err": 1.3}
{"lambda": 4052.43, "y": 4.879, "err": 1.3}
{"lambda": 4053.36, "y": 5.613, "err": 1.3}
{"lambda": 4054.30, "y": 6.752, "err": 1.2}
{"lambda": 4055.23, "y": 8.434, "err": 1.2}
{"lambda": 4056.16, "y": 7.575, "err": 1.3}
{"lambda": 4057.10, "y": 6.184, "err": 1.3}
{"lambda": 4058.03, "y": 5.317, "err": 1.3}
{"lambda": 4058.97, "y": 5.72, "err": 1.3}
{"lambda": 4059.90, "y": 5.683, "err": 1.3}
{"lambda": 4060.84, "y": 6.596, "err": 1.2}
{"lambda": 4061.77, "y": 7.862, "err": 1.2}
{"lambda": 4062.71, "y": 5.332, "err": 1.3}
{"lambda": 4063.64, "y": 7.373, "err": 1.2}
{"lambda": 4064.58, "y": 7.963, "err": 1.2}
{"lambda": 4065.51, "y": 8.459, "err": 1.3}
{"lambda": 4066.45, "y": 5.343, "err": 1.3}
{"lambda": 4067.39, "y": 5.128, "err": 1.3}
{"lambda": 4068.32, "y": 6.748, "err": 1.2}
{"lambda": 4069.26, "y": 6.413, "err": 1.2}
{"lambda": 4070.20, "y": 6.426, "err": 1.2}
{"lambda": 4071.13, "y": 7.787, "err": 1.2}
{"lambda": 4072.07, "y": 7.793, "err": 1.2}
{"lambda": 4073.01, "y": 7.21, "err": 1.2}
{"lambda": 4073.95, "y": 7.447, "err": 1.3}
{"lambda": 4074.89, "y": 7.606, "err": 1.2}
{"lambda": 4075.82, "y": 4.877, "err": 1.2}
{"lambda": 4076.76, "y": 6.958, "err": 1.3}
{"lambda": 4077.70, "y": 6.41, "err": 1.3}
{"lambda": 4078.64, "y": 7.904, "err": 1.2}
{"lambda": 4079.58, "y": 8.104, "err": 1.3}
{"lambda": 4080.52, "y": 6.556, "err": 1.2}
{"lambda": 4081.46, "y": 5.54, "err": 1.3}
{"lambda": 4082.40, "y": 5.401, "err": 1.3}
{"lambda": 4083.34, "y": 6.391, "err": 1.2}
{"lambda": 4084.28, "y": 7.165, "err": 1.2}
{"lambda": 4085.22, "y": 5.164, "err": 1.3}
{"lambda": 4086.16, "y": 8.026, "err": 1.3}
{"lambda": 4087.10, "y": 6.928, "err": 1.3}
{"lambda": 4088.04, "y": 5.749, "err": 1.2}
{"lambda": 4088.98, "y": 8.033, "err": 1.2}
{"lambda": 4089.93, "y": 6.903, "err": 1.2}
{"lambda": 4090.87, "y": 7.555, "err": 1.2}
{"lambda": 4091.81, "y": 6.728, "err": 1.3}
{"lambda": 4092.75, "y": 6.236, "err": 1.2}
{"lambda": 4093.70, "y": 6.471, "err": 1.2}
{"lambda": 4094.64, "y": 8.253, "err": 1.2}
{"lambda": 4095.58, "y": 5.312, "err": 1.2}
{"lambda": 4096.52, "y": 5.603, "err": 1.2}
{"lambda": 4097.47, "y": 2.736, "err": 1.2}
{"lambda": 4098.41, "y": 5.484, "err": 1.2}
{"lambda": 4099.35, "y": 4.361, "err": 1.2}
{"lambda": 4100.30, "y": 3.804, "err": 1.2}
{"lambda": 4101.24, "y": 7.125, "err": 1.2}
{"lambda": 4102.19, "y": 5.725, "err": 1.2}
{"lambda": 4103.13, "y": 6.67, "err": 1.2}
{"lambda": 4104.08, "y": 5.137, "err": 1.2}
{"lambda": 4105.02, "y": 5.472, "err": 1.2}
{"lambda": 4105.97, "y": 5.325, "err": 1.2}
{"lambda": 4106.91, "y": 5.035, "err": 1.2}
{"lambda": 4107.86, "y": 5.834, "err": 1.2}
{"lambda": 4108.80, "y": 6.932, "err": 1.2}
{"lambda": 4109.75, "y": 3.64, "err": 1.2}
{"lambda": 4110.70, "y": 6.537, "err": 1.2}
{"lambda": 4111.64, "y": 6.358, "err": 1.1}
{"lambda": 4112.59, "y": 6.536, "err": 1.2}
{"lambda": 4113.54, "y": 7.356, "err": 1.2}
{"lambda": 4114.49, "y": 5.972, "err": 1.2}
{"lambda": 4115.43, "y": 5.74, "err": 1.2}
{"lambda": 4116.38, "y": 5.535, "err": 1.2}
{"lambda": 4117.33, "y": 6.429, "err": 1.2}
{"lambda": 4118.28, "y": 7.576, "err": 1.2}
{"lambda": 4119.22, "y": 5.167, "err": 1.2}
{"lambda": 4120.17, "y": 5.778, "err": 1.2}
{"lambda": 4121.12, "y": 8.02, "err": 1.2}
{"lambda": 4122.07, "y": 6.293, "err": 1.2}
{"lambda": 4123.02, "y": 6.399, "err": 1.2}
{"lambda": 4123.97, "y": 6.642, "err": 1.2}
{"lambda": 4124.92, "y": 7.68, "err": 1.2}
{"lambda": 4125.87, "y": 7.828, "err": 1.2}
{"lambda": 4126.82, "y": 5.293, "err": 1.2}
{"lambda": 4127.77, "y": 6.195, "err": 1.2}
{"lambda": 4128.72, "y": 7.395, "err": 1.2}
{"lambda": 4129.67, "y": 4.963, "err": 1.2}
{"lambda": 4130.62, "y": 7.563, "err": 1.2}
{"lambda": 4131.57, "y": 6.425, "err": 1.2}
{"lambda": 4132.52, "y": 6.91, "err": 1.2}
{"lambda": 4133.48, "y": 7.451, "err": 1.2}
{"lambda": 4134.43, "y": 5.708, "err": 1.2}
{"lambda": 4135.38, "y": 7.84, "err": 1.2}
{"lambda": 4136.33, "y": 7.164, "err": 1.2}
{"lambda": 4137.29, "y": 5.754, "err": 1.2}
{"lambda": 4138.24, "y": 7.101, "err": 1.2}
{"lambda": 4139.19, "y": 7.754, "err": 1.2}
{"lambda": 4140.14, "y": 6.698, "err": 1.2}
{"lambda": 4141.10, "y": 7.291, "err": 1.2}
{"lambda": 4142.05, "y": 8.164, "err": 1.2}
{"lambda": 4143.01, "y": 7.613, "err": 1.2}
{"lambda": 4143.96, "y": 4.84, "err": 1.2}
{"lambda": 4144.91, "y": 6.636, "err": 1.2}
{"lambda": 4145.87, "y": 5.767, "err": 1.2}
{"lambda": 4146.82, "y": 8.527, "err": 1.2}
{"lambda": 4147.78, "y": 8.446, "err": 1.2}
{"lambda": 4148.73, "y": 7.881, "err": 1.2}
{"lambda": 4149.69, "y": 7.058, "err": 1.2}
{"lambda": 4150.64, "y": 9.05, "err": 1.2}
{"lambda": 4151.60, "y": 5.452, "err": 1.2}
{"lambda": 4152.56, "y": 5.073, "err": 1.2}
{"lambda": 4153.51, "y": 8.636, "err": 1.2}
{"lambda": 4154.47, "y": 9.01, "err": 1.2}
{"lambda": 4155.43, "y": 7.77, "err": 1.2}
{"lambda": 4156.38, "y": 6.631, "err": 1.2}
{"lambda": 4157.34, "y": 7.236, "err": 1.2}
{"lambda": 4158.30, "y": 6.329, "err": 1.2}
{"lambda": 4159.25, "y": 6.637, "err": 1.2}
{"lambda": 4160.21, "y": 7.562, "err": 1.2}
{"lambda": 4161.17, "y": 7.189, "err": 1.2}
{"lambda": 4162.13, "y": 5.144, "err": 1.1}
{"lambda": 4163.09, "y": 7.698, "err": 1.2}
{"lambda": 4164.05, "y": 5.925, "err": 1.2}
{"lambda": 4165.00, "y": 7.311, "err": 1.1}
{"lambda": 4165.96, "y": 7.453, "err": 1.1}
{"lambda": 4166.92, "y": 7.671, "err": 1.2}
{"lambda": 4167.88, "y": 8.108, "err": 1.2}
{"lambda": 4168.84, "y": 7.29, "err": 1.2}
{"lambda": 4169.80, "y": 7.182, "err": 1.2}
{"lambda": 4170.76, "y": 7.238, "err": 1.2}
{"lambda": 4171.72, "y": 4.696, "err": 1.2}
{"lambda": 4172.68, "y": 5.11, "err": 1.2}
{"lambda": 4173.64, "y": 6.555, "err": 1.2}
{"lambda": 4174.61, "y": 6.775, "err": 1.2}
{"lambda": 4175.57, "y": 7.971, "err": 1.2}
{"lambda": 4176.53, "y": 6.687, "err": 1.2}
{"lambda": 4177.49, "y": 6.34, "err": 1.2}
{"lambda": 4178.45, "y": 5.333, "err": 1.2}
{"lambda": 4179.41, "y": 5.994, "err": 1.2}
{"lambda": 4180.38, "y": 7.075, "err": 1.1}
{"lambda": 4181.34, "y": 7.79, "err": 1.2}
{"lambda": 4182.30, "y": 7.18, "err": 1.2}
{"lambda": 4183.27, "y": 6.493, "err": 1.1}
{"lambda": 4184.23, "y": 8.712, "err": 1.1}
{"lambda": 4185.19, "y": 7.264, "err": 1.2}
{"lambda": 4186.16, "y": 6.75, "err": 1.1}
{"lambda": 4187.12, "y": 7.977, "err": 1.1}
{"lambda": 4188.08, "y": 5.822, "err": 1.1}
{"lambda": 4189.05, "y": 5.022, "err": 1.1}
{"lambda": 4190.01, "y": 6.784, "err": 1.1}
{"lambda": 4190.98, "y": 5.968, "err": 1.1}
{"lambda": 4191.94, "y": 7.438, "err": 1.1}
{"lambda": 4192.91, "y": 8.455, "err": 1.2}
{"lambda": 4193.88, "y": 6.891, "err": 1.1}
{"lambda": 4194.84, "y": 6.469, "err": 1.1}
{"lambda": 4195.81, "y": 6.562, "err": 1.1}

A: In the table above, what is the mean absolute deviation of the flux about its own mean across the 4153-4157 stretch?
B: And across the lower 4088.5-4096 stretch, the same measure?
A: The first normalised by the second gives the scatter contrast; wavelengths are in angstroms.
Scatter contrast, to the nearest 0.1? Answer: 1.1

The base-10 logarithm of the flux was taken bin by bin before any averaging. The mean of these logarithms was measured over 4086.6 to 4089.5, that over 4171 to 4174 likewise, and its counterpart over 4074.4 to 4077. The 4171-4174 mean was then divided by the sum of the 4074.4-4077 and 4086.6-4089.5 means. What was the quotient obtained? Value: 0.45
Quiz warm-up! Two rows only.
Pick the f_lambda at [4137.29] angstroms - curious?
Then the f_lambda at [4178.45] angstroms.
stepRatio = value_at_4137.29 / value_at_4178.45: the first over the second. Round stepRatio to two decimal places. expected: 1.08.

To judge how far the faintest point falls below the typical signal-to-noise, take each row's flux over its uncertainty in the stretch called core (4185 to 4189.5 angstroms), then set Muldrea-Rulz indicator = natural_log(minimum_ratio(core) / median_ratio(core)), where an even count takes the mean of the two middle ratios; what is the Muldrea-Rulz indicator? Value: -0.28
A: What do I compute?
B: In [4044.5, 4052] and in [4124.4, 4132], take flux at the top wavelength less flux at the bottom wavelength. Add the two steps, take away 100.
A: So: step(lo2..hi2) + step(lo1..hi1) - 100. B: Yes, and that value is -102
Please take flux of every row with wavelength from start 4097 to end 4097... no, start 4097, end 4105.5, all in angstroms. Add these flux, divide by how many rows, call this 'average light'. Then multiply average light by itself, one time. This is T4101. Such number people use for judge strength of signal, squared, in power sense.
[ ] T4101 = 27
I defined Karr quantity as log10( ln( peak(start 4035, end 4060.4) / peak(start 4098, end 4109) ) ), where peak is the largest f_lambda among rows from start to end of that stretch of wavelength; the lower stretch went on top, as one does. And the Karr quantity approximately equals -0.68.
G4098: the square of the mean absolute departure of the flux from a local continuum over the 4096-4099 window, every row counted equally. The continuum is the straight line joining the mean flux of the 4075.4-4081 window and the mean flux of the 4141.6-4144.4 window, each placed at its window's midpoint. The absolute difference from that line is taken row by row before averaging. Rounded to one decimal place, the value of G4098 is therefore 4.9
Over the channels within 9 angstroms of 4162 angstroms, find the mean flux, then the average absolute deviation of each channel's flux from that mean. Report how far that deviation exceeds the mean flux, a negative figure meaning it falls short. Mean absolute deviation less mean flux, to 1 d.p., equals -6.6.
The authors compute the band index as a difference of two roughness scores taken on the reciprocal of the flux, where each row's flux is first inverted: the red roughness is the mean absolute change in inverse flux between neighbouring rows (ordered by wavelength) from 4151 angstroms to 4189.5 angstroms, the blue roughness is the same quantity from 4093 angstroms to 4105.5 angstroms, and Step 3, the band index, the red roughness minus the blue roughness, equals -0.0434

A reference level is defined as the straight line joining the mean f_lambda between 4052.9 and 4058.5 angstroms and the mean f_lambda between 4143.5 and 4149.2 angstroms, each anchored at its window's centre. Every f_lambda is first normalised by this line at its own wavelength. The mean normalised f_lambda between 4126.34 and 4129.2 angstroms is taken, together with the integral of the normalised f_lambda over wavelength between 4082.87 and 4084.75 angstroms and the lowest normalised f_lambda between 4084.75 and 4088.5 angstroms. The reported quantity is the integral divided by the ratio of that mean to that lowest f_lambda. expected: 1.6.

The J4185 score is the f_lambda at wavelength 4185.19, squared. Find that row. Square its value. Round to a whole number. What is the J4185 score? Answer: 53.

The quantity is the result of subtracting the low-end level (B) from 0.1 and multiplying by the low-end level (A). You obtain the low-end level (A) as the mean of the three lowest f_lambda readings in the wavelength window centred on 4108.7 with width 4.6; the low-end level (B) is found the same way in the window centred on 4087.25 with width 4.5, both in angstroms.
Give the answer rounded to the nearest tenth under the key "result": -28.3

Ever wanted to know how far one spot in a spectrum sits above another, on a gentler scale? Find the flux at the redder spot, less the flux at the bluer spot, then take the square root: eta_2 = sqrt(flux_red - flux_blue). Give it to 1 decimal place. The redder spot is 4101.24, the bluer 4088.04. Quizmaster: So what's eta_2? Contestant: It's 1.2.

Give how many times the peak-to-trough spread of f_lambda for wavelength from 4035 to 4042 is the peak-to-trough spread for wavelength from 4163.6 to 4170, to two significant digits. 0.89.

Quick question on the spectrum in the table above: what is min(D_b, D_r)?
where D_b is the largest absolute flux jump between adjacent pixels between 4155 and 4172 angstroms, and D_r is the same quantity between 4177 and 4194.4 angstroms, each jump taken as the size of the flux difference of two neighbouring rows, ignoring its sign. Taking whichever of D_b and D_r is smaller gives 2.22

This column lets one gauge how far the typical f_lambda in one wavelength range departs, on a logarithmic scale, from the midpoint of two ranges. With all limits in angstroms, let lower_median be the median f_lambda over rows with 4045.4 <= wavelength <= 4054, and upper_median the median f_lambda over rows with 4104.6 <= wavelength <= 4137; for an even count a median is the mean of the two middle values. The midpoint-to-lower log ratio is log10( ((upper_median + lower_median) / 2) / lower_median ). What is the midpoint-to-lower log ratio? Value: 0.010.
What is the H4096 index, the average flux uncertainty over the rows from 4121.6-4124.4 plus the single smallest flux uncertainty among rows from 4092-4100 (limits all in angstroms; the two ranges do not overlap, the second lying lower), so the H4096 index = 2.40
